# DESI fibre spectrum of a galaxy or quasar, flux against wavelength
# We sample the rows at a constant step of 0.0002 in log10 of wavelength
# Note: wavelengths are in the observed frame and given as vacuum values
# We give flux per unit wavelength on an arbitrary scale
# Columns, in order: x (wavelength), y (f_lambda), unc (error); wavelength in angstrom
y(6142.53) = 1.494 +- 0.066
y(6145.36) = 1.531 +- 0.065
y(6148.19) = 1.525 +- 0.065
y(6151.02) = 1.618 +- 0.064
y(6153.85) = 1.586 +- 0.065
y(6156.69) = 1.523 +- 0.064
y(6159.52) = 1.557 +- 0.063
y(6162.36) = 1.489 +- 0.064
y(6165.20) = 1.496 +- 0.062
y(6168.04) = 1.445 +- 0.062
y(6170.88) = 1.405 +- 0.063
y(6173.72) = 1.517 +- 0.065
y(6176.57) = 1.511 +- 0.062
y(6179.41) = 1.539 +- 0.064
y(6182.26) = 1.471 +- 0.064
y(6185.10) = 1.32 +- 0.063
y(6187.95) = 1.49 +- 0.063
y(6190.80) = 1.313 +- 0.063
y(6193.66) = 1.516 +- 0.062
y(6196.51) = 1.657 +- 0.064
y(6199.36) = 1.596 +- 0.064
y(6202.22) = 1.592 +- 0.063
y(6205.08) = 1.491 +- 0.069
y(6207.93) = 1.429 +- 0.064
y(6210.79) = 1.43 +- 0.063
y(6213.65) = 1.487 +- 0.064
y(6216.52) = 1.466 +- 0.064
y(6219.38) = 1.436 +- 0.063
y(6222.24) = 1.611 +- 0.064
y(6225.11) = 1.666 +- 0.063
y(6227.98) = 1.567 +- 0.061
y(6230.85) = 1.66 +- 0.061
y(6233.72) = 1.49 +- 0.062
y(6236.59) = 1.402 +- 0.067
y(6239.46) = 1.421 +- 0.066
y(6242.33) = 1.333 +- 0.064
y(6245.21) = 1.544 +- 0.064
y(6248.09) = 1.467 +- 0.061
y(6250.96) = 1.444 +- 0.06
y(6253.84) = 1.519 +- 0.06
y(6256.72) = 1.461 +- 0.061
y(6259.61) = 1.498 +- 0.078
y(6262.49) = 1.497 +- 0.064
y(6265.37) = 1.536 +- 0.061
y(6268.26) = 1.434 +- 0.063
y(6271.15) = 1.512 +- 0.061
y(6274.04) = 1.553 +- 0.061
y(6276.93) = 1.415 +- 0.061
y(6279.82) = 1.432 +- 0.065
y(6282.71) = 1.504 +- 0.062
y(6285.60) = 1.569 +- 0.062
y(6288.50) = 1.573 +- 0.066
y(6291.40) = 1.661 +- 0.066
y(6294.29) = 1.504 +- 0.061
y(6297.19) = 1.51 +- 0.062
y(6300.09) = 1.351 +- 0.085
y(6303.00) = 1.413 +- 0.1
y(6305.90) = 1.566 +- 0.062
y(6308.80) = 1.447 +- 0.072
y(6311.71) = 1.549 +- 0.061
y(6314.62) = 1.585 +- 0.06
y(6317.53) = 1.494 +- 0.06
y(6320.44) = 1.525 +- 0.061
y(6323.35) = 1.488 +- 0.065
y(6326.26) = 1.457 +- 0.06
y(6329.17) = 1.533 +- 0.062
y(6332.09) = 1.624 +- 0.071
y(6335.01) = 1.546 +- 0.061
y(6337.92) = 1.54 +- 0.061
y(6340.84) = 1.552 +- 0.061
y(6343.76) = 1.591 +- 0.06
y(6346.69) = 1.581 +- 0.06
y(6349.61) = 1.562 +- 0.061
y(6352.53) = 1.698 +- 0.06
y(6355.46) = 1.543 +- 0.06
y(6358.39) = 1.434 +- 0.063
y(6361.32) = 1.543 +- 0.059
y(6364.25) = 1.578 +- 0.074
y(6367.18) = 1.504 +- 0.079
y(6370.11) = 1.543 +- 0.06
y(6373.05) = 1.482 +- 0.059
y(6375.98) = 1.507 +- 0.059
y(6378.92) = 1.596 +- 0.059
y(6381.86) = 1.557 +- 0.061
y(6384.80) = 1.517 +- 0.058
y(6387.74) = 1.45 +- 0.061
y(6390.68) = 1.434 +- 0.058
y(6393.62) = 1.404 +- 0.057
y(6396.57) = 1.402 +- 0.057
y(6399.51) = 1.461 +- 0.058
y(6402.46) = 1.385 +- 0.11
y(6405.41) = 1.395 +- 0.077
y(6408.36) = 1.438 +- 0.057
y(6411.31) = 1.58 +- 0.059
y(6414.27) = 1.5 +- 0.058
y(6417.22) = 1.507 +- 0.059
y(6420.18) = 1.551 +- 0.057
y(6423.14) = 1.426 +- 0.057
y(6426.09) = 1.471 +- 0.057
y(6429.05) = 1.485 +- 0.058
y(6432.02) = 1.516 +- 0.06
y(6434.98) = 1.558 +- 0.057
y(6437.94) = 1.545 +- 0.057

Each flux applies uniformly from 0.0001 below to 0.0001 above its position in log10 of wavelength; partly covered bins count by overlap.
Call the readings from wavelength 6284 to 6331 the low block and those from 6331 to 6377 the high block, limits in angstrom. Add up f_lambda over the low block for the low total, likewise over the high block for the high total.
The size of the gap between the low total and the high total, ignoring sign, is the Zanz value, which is 0.60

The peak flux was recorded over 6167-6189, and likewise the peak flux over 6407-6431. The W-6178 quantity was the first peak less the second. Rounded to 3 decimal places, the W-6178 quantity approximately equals -0.041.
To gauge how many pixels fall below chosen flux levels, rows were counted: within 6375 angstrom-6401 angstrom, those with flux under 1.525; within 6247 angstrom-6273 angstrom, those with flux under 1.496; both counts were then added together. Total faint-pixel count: 11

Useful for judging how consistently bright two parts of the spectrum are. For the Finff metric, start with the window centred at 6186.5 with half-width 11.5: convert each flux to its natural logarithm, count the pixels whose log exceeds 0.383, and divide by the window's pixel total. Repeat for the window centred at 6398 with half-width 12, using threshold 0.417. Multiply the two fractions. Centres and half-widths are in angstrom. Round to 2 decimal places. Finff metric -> 0.00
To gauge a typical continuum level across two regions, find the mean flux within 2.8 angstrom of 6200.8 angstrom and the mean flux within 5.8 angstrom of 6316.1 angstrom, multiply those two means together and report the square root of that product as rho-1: 1.57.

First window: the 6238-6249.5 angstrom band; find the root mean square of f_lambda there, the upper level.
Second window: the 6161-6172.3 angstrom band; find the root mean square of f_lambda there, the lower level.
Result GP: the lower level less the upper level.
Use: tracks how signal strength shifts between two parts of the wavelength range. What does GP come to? 0.02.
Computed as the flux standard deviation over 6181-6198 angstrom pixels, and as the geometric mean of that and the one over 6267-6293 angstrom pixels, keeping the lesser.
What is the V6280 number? 0.10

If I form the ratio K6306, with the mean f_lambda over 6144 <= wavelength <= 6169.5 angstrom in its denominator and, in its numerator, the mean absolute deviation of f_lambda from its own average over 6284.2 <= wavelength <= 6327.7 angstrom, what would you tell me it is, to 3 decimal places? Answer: 0.038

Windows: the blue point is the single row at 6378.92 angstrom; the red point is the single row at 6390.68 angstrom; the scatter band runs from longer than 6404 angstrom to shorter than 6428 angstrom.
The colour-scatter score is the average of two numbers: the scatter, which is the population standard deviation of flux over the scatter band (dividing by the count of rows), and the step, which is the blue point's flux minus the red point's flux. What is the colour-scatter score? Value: 0.11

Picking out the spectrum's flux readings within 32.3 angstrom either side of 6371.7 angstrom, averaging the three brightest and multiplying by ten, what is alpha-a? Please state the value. 16.3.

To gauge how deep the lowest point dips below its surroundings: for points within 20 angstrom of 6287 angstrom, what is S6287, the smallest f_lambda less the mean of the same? -0.15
